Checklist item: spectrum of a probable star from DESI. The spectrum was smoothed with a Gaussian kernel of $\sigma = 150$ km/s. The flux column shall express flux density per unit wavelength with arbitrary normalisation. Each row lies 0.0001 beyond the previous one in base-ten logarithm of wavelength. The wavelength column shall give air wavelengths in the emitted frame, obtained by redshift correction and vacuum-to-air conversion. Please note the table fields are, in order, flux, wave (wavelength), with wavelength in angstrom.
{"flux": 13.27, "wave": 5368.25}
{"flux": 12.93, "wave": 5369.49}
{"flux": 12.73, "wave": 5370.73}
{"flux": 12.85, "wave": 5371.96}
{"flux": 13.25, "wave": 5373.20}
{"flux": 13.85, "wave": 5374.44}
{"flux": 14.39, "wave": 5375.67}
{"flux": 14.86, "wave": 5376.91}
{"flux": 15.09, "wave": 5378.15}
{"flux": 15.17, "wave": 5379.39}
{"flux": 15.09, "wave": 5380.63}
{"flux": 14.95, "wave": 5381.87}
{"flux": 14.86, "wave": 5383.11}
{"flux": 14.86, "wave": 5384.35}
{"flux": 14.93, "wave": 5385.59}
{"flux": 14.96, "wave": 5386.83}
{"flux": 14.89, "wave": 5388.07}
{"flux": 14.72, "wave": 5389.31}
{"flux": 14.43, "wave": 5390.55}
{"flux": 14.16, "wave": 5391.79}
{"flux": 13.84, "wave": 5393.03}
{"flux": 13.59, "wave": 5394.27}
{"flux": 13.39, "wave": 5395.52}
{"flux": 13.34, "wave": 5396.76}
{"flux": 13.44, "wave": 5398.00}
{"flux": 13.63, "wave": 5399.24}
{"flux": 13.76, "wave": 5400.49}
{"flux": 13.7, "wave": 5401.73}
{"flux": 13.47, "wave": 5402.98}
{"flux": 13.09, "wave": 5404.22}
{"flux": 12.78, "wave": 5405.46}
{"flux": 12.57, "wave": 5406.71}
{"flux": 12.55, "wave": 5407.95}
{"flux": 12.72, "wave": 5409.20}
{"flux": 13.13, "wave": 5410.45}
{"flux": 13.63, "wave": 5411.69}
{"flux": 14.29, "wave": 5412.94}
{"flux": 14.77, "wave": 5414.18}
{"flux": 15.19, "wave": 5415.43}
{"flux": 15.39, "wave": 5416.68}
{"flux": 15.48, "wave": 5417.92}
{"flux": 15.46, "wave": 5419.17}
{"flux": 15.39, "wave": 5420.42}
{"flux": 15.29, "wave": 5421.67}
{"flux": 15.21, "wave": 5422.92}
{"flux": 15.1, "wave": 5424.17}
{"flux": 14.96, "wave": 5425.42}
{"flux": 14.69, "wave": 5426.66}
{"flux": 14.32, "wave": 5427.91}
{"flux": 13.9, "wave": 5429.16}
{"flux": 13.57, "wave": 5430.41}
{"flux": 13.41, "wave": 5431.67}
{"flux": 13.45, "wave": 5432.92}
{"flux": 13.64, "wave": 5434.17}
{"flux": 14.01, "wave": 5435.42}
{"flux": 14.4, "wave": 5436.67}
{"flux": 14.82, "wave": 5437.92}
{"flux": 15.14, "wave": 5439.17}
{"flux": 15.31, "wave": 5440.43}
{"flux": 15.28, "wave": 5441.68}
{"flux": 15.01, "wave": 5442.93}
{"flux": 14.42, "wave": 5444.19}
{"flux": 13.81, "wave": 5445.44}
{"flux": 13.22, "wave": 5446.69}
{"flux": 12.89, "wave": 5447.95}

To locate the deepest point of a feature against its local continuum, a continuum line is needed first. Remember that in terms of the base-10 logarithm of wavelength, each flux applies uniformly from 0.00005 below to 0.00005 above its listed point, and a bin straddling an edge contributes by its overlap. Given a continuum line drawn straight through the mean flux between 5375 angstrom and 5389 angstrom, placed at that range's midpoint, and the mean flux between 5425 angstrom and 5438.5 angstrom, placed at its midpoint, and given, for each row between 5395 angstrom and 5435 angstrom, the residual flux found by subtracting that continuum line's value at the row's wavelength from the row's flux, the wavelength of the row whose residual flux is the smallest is 5406.71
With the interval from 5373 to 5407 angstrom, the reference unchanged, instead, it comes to 5406.71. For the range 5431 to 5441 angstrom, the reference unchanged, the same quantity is 5431.67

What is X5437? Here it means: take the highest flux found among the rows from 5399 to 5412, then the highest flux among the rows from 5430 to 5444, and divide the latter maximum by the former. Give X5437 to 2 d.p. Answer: 1.11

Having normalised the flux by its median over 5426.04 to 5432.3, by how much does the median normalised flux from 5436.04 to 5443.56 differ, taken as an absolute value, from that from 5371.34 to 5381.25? 0.032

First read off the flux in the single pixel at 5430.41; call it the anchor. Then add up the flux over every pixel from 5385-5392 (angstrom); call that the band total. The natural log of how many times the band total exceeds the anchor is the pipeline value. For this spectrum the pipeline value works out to 1.87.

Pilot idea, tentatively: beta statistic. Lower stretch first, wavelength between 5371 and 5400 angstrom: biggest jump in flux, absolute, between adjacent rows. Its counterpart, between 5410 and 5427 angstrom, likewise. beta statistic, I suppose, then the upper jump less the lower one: 0.06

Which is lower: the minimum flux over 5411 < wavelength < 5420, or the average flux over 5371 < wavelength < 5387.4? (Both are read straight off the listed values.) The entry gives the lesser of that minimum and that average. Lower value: 13.6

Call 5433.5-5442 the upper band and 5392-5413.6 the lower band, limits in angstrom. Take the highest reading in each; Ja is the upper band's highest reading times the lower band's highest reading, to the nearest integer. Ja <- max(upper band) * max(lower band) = 219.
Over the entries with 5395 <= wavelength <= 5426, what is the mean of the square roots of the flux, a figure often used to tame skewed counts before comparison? 3.75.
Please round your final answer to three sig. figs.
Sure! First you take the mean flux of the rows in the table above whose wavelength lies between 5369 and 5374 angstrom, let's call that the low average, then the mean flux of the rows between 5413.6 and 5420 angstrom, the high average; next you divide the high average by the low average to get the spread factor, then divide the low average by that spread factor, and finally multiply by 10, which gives 110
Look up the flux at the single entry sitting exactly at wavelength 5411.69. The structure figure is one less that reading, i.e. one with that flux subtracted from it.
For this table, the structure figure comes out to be -12.6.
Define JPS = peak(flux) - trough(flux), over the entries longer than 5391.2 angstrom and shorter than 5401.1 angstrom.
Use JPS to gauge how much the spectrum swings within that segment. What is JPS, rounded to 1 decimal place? 0.8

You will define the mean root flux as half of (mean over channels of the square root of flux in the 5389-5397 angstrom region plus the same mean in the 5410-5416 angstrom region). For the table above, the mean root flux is 3.75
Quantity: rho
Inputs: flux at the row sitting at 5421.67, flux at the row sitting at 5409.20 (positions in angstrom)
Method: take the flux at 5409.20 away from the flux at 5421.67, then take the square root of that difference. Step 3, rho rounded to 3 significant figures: 1.60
